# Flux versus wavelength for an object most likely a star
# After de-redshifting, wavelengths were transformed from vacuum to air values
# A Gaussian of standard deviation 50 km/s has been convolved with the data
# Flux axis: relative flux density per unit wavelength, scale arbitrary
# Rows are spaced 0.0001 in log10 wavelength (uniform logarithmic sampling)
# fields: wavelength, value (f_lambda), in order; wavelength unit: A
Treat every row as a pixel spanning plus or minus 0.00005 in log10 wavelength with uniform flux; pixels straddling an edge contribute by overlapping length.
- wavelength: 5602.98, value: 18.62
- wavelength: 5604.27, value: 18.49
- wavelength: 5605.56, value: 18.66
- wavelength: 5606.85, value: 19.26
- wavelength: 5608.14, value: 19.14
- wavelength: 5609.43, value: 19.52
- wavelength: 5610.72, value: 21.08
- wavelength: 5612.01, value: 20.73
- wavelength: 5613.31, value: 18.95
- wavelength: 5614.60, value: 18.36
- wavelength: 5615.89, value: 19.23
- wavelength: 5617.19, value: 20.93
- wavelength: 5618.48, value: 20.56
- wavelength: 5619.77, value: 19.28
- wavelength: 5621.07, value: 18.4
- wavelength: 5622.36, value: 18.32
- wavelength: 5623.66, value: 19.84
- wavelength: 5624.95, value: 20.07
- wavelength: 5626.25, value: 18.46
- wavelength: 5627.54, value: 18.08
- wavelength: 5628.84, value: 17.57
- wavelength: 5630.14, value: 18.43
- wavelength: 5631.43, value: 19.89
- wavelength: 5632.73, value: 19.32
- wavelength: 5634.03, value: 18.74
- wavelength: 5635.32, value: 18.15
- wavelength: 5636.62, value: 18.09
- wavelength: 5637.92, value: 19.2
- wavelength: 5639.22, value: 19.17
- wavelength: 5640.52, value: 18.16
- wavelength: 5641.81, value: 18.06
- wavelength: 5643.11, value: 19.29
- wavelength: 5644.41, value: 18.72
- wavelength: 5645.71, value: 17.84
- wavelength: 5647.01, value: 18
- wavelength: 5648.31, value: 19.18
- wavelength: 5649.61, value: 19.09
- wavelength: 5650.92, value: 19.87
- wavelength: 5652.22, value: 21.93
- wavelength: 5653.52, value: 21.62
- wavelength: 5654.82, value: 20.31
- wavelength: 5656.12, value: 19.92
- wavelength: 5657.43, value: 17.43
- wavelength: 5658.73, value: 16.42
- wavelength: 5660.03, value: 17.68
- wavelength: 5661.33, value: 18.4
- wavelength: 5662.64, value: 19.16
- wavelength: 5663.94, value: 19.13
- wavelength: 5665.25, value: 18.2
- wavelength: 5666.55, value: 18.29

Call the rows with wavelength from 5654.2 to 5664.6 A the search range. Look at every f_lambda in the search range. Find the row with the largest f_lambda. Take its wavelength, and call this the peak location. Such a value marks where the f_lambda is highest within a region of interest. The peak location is 5654.82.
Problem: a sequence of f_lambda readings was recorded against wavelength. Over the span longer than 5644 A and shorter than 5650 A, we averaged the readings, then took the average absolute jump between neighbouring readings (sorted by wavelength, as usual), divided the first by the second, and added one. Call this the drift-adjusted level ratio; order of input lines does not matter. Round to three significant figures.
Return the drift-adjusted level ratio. 33.1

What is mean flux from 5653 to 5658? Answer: 19.8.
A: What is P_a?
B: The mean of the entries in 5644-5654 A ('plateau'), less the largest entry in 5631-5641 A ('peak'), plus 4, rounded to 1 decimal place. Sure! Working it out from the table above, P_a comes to 3.6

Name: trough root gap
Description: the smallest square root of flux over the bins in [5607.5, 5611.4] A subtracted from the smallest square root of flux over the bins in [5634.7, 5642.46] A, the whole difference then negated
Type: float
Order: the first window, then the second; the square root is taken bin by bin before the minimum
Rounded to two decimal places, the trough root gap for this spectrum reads 0.13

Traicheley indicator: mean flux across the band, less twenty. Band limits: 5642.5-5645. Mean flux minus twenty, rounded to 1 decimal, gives -1.0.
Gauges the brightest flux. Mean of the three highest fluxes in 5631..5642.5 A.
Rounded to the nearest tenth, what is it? 19.5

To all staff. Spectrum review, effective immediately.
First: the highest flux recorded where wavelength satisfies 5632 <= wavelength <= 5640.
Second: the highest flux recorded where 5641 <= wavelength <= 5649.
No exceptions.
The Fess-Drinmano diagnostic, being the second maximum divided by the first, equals 1.00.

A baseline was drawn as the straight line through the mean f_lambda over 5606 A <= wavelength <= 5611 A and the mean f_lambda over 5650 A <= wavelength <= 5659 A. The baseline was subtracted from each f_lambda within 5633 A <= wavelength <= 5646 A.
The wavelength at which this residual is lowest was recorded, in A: 5645.71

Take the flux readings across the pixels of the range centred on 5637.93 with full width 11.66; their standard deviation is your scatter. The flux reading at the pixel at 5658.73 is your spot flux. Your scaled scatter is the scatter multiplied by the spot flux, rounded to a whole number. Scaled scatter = 9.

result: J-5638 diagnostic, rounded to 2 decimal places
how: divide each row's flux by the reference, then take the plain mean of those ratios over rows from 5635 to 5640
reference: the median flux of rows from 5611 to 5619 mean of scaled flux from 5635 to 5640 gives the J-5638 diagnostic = 0.94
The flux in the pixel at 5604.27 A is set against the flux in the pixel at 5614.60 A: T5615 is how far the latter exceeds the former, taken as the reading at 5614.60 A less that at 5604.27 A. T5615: -0.1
